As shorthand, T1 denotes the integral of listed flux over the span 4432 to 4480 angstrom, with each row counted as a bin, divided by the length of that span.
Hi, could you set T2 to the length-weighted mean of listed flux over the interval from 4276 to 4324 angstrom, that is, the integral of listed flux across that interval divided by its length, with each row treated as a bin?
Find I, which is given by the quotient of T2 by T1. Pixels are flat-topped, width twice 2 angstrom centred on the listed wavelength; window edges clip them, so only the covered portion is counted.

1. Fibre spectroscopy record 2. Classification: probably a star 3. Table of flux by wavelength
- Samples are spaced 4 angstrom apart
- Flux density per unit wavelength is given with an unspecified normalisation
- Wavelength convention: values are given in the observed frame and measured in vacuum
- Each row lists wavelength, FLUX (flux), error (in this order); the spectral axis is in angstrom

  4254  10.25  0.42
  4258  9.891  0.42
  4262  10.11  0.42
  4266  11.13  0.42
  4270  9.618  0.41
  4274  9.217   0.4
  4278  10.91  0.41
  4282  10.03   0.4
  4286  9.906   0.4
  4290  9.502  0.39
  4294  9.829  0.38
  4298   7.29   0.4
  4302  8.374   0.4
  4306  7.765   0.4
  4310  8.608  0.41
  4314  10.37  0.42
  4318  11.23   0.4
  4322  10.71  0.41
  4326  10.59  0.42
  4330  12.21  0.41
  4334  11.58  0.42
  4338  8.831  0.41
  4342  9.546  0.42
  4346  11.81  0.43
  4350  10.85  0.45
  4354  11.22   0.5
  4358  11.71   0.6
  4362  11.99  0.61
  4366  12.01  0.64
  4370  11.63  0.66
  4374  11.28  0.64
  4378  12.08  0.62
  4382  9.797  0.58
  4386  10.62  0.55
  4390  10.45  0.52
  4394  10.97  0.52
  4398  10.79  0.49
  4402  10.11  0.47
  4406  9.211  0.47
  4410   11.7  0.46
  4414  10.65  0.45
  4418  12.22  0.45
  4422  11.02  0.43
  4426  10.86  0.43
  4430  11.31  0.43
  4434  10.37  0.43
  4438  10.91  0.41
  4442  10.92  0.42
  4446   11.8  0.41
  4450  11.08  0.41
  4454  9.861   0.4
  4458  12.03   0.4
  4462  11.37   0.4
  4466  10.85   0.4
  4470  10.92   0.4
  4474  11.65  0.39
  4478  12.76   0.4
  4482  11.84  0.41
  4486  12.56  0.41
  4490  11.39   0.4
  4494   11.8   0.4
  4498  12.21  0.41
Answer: 0.85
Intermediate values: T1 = 11.2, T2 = 9.5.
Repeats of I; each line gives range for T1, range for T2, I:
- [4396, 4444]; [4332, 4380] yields 1.03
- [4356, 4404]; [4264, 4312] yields 0.84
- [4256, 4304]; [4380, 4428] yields 1.11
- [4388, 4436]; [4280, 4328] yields 0.88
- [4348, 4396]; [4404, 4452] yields 0.98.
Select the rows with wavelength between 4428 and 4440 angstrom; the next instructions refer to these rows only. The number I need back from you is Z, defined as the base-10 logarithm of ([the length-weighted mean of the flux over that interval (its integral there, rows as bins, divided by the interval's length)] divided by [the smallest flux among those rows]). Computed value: 0.020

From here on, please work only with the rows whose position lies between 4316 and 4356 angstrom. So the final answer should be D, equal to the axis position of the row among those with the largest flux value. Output 4330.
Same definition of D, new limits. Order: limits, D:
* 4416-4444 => 4418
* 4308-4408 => 4330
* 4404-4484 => 4478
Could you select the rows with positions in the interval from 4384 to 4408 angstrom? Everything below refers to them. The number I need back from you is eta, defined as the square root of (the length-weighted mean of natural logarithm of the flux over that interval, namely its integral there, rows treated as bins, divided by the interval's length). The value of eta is 1.528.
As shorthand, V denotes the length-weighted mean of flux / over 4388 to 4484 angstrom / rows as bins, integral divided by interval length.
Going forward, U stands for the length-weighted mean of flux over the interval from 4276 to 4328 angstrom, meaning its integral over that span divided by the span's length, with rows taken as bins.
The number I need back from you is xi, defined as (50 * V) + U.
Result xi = 563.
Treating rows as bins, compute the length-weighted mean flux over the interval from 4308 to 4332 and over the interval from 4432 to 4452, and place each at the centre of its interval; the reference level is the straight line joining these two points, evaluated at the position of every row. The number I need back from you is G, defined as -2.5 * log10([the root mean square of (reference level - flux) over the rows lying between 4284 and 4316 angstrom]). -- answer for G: -0.7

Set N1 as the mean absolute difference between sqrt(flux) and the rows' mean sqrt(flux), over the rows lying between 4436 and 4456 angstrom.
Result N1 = 0.06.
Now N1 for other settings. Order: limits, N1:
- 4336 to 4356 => 0.16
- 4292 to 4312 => 0.12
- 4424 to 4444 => 0.03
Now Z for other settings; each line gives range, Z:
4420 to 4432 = 0.008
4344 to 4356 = 0.017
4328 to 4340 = 0.090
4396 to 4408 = 0.037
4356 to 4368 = 0.007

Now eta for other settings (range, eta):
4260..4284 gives 1.522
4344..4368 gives 1.565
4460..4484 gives 1.564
